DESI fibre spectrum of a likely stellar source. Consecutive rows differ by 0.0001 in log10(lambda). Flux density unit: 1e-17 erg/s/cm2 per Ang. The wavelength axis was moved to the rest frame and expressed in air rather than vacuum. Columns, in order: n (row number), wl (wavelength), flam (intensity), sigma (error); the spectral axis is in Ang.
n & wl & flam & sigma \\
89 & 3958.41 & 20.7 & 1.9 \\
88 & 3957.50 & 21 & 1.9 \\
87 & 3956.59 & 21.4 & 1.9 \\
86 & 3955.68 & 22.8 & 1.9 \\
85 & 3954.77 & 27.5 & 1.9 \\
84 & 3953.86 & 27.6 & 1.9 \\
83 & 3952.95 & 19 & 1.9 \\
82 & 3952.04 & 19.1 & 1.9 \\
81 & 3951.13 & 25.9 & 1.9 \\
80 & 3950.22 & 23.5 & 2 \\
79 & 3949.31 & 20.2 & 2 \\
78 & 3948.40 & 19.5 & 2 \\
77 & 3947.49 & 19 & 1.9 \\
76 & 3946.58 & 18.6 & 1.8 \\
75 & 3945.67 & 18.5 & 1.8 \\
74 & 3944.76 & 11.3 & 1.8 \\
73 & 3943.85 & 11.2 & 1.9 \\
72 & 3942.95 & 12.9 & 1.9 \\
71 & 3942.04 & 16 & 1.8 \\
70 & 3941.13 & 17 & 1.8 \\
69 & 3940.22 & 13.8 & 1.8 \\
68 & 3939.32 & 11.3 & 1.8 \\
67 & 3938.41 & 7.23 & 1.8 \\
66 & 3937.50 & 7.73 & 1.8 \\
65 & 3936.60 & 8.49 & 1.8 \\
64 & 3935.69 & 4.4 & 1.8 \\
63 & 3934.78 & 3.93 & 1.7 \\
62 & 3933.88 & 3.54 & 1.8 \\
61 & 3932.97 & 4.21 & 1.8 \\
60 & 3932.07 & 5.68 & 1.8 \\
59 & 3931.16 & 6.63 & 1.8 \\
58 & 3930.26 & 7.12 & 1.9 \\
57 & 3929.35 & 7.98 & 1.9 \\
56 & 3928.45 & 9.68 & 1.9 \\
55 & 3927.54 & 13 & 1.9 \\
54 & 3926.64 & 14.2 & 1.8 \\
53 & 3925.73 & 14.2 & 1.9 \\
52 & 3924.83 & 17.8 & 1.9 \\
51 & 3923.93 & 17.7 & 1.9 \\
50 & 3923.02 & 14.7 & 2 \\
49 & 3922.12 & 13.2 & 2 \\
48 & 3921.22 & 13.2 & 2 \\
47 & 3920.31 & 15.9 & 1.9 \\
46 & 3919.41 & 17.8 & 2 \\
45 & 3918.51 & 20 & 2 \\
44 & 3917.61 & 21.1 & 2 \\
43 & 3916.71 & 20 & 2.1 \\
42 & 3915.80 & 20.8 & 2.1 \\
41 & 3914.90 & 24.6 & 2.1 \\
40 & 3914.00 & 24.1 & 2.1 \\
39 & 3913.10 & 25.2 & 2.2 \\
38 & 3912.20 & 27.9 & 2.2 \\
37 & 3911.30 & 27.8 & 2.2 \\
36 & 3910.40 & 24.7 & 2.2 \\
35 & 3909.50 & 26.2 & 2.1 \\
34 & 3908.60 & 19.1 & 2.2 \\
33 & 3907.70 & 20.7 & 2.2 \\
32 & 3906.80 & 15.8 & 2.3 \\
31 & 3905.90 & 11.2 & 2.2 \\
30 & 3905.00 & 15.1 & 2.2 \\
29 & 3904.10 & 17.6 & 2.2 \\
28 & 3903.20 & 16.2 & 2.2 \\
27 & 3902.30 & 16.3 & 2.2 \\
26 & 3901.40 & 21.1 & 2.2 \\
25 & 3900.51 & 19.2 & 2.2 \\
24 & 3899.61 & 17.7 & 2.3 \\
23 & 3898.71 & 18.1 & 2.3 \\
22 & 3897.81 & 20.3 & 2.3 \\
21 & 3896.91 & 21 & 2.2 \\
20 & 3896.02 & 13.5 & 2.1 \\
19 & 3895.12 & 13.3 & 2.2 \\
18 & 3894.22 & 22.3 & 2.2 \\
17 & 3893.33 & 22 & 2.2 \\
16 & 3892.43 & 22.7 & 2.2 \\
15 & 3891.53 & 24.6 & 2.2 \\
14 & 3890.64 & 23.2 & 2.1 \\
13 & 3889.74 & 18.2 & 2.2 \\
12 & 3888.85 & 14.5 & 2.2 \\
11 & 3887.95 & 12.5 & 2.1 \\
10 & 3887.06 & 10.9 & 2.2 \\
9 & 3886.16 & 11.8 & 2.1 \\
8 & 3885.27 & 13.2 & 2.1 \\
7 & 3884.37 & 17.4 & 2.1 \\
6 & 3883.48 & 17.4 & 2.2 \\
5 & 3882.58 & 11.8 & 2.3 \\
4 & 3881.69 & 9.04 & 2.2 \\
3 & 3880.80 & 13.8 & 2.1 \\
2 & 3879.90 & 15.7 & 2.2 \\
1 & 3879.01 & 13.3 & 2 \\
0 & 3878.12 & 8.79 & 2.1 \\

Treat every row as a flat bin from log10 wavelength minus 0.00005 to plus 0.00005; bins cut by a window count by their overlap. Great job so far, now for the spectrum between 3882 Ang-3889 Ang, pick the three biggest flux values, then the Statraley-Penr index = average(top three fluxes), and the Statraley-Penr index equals 16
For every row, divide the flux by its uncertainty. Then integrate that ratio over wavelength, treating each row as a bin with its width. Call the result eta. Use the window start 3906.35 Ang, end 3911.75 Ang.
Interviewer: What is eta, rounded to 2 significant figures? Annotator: 55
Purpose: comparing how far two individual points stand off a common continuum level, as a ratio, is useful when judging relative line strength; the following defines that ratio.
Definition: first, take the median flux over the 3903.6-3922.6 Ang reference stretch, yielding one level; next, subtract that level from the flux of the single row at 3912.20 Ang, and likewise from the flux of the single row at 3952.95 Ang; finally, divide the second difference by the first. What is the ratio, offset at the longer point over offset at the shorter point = 0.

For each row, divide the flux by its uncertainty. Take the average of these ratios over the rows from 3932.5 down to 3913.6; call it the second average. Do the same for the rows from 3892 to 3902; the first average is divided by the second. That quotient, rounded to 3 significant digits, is 1.12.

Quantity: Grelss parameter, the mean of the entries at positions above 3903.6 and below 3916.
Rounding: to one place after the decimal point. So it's 21.5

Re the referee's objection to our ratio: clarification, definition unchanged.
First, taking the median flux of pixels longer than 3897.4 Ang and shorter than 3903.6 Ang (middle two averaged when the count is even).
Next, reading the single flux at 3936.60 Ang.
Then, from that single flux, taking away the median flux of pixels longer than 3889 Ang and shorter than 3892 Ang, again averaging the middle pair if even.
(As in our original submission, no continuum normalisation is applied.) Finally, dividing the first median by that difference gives -1.2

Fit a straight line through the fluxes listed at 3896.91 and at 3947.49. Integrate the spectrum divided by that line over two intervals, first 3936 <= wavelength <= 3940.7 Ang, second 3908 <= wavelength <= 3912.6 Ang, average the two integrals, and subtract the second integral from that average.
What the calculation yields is -1.6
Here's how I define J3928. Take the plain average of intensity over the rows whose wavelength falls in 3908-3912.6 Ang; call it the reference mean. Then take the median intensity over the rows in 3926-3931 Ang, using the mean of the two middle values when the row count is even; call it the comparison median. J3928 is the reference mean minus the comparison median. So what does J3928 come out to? 15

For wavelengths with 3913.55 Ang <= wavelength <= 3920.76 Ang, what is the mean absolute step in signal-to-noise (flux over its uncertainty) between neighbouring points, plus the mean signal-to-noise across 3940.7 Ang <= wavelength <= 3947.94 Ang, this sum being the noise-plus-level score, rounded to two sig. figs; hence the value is 9.3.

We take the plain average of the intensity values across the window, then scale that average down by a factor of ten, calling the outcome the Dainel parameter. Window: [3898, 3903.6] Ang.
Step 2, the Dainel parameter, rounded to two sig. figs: 1.8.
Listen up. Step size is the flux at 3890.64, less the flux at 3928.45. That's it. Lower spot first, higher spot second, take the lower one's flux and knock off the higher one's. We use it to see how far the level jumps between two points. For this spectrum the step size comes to 14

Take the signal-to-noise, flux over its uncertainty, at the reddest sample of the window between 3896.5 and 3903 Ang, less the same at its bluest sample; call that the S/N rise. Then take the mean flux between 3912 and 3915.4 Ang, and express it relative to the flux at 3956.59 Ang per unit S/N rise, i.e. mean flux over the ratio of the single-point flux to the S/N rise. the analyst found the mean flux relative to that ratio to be -3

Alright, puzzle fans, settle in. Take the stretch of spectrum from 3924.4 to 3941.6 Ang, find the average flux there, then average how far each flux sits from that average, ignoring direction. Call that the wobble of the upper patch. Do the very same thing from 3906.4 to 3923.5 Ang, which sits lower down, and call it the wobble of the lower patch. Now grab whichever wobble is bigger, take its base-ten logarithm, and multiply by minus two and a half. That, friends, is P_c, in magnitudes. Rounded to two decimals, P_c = -1.46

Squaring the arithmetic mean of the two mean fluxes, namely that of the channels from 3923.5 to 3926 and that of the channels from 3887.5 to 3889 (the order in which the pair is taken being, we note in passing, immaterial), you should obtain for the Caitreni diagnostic 226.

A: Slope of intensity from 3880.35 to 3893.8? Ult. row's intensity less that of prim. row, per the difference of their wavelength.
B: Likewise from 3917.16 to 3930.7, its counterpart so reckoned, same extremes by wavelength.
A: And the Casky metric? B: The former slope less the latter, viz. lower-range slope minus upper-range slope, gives 1.8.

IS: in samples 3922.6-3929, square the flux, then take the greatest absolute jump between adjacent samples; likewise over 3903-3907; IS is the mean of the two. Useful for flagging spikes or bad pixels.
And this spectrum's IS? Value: 120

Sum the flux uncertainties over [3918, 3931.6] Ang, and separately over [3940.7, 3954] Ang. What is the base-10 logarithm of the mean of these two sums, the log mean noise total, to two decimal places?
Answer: 1.46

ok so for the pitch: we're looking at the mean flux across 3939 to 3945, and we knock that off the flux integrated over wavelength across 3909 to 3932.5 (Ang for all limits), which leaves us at 394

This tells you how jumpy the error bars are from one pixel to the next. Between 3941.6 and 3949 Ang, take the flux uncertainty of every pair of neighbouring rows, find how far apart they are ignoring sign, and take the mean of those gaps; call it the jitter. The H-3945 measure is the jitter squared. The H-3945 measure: 0.0033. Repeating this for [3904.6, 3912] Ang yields 0.0033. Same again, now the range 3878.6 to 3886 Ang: 0.0100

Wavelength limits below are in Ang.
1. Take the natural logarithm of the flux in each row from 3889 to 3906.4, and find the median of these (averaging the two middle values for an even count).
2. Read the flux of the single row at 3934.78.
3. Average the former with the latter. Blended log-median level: 3.4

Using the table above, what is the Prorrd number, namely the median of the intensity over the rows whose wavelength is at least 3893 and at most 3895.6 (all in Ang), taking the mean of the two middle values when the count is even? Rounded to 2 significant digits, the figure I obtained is 22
